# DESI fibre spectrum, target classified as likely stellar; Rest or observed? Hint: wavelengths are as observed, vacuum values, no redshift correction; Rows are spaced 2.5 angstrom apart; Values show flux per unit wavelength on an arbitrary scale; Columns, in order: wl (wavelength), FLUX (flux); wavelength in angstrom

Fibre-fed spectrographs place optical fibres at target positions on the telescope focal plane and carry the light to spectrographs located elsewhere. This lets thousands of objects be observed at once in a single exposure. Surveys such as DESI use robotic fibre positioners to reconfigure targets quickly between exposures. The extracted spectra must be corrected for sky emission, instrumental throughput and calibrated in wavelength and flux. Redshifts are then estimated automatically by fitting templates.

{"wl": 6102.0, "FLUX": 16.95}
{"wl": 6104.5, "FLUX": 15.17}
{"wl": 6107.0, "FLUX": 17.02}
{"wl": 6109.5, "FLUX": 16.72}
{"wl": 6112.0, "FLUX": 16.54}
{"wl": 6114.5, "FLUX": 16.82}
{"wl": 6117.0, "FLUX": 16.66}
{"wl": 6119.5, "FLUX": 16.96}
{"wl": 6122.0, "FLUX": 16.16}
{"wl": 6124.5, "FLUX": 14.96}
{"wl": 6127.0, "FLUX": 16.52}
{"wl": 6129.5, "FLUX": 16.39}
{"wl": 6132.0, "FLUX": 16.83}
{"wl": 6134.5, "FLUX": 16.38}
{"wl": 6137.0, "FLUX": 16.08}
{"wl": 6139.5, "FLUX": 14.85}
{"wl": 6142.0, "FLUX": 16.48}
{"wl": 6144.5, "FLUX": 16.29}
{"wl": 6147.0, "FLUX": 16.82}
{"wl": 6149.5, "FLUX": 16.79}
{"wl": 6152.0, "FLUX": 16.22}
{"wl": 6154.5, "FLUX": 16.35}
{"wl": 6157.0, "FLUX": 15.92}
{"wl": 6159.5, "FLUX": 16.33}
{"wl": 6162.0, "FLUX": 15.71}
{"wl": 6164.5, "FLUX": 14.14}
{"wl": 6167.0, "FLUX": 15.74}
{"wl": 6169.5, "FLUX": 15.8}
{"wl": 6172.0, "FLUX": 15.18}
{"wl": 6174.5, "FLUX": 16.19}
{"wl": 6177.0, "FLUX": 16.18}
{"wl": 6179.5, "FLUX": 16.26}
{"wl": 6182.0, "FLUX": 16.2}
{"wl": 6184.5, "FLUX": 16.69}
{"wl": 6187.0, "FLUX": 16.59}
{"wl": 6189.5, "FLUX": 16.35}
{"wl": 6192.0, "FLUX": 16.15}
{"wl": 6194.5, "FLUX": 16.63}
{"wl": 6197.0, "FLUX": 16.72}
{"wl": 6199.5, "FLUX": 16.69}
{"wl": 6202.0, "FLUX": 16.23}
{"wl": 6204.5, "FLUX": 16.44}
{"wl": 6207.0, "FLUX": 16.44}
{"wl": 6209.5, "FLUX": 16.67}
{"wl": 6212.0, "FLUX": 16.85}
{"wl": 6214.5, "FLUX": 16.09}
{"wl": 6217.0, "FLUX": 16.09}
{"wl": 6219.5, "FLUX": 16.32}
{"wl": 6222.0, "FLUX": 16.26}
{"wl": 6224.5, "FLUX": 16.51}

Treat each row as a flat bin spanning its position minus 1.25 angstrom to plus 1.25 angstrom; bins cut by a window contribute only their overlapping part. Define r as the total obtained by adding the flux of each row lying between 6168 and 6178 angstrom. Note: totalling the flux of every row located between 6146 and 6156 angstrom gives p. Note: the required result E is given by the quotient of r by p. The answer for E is 0.96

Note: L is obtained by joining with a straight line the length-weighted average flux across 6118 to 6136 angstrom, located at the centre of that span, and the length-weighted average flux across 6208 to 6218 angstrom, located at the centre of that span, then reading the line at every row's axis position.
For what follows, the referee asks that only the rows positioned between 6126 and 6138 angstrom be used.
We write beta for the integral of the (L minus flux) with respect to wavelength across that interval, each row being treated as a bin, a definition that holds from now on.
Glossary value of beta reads -1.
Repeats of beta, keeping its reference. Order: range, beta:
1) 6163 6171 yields 9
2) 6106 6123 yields -7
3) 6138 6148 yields 2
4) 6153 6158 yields 1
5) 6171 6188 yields 3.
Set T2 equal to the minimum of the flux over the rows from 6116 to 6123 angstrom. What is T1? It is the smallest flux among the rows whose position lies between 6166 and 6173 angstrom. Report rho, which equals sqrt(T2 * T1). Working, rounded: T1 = 15.18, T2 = 16.16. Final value 15.7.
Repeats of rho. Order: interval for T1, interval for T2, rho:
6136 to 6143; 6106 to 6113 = 15.7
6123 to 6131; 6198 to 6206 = 15.6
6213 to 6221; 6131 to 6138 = 16.1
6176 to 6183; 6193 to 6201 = 16.4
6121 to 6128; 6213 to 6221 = 15.5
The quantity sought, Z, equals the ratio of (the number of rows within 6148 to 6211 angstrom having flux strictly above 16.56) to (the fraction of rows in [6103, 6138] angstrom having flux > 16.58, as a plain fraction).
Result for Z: 16.3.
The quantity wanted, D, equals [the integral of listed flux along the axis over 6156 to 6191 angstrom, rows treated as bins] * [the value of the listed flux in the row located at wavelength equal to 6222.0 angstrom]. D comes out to 9077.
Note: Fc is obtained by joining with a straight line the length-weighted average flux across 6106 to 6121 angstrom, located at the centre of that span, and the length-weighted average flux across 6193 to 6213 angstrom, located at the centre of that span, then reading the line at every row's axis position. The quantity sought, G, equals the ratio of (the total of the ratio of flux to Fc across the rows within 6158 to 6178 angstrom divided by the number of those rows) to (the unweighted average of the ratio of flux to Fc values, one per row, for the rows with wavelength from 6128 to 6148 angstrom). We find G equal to 0.97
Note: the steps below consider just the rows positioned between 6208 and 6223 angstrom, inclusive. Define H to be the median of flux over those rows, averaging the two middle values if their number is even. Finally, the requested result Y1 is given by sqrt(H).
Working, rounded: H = 16.3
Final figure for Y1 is 4.04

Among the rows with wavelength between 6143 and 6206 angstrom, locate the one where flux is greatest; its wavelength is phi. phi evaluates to 6147.0 angstrom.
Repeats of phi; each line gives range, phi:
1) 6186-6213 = 6212.0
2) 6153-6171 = 6154.5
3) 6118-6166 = 6119.5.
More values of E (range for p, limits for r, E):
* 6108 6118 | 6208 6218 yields 0.98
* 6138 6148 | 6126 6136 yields 1.03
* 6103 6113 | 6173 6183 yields 0.99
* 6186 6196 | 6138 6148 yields 0.98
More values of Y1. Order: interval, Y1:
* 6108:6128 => 4.07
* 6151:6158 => 4.03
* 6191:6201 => 4.08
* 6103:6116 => 4.09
